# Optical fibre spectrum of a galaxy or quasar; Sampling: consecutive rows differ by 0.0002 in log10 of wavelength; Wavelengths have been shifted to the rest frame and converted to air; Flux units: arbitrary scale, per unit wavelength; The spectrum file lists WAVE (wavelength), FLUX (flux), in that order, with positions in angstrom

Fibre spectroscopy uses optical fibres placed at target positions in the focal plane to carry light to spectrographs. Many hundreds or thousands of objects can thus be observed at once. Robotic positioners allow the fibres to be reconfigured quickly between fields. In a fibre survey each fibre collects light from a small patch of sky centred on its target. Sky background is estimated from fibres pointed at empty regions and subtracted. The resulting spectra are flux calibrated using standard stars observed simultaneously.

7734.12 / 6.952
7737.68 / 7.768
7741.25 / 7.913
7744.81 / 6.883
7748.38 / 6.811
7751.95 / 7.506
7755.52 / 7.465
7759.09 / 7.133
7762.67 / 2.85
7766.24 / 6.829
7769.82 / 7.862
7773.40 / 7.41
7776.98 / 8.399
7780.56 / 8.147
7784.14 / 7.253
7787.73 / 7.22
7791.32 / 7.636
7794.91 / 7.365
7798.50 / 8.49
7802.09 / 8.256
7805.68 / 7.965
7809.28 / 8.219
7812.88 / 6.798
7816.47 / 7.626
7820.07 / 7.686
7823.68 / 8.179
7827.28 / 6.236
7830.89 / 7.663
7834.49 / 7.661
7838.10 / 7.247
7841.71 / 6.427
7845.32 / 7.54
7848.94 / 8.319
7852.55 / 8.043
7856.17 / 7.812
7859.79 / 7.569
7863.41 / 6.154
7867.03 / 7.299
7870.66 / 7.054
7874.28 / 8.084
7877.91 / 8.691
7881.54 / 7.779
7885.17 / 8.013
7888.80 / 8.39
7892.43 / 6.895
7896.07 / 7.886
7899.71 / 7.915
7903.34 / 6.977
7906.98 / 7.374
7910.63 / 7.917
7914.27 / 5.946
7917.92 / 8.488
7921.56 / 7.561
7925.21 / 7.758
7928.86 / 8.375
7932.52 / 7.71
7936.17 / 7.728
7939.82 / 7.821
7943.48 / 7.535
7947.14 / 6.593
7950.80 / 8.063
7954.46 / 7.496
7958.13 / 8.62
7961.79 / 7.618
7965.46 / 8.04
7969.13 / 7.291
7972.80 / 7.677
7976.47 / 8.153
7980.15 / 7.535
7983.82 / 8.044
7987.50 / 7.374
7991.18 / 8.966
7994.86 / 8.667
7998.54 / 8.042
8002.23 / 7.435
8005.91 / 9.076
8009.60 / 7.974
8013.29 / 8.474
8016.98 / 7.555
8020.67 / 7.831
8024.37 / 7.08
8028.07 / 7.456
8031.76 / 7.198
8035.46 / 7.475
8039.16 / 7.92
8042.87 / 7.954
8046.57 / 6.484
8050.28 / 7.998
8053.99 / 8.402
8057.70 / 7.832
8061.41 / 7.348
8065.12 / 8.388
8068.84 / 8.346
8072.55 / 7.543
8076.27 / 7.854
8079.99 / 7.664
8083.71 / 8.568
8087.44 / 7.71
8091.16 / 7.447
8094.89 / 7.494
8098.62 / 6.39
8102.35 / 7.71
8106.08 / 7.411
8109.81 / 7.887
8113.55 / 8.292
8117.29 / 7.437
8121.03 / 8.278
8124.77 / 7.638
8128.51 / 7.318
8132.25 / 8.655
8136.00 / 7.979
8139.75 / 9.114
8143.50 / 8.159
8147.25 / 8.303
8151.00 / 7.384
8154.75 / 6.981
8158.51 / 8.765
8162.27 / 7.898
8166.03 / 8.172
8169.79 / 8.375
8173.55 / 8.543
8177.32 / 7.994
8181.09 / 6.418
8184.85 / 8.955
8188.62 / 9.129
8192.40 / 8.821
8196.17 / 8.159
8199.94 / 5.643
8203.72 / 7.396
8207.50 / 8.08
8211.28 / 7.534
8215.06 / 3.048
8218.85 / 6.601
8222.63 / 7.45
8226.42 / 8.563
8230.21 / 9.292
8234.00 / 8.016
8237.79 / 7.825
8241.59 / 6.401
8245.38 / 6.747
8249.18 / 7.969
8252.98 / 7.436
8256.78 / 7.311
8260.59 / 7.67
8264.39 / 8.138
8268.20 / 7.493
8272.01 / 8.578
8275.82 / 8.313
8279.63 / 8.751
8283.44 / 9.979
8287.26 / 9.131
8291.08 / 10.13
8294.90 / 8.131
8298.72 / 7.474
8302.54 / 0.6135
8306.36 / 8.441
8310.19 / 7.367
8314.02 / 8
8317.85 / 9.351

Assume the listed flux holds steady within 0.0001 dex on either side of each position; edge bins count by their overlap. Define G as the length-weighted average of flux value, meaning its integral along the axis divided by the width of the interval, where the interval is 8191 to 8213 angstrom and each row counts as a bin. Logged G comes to 7.6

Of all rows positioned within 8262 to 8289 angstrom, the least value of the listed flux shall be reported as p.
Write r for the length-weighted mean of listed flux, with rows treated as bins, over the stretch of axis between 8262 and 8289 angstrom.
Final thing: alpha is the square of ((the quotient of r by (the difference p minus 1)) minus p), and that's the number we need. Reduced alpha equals 38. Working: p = 7.493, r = 8.6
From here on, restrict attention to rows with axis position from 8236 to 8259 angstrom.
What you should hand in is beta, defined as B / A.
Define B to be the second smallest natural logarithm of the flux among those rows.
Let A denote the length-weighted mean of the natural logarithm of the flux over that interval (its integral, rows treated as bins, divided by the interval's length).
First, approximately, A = 1.98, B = 1.91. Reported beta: 0.963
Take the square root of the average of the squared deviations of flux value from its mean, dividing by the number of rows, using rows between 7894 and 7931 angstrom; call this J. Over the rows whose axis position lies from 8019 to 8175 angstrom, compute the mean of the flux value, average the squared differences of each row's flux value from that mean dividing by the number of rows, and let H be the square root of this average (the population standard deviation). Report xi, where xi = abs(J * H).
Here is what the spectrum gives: 0.4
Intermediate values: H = 0.57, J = 0.70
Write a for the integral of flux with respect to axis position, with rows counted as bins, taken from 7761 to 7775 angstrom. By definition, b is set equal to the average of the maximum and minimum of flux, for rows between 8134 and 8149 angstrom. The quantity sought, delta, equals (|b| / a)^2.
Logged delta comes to 0.0095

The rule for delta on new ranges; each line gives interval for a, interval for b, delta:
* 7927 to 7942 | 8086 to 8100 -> 0.0035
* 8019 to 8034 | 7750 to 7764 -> 0.0022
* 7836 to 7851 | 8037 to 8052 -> 0.0043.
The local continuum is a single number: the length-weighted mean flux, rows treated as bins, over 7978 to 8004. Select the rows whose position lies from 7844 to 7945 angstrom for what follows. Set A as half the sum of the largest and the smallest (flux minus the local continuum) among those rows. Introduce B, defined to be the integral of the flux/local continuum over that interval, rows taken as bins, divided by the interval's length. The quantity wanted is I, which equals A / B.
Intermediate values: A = -0.69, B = 0.957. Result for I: -0.72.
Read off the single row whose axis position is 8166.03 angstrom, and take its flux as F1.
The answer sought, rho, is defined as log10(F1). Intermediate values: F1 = 8.172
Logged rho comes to 0.912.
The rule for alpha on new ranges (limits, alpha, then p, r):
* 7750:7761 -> 35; 7.133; 7.3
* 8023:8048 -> 26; 6.484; 7.4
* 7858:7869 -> 23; 6.154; 7.0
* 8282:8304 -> 418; 0.6135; 7.7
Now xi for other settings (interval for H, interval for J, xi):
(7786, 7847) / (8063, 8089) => 0.2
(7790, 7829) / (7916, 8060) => 0.4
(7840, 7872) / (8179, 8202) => 0.9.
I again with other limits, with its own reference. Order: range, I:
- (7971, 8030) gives 0.07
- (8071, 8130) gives -0.56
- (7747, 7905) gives -2.40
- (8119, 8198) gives -0.23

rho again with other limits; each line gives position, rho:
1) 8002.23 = 0.871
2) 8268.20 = 0.875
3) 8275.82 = 0.920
